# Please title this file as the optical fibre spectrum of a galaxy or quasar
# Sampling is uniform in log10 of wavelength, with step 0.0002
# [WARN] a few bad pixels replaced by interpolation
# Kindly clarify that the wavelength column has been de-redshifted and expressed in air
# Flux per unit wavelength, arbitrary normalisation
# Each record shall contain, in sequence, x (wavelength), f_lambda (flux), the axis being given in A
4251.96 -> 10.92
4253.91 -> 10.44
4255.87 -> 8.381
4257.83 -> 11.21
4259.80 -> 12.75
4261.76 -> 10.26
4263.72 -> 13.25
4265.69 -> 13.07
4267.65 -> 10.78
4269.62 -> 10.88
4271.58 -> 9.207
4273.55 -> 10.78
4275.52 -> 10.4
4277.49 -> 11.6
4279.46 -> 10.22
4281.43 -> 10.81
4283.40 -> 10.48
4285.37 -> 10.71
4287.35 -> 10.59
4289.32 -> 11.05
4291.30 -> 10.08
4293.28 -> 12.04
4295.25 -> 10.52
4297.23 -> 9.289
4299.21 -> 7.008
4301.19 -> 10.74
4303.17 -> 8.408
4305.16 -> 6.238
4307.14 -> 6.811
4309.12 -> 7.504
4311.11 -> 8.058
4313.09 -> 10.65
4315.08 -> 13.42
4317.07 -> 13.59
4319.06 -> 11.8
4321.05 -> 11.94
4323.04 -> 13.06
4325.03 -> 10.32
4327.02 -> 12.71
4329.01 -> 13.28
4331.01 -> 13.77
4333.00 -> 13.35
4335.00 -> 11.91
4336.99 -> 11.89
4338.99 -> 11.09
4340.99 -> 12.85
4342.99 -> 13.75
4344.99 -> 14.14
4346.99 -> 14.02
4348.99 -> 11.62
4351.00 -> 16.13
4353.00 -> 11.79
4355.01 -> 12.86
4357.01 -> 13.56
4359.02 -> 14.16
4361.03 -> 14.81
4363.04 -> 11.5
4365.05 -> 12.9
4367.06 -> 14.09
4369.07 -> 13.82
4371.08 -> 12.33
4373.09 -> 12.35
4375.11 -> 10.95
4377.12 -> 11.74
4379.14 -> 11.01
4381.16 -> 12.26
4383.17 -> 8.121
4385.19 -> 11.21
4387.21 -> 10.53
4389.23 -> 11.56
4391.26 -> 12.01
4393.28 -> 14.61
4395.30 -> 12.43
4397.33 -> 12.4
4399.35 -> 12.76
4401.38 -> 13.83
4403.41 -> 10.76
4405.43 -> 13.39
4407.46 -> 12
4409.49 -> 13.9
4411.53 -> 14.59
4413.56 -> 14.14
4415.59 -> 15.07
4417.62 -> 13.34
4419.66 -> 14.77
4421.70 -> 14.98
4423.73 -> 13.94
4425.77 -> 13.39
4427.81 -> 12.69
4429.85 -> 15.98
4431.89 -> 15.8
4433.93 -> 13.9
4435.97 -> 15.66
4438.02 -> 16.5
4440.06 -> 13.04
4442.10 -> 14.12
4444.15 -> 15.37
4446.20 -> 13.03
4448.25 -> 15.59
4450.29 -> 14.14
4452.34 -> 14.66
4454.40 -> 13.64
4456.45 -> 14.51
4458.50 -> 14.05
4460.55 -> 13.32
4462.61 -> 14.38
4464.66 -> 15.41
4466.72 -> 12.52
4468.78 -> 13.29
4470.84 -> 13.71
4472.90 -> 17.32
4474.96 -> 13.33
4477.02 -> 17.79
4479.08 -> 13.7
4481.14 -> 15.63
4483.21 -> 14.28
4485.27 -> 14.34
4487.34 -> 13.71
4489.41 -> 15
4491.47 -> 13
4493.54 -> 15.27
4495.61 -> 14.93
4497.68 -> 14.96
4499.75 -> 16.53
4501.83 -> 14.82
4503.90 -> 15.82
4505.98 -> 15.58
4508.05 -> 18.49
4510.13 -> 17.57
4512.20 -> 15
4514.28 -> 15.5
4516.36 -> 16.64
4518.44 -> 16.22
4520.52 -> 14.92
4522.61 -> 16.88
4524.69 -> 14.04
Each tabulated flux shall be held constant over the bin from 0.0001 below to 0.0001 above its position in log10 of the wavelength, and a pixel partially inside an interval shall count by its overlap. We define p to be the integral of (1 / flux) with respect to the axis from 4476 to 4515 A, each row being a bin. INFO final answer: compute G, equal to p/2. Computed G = 1.28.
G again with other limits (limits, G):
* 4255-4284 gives 1.34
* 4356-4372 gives 0.60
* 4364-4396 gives 1.36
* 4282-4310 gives 1.55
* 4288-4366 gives 3.52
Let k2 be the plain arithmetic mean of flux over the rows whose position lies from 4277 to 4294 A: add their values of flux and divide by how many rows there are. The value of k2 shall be 10.8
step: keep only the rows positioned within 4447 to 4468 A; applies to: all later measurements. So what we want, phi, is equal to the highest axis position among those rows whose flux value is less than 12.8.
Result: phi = 4466.72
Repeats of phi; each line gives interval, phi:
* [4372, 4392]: 4391.26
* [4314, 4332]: 4327.02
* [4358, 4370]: 4363.04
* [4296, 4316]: 4313.09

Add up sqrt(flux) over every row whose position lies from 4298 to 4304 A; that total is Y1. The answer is 8.8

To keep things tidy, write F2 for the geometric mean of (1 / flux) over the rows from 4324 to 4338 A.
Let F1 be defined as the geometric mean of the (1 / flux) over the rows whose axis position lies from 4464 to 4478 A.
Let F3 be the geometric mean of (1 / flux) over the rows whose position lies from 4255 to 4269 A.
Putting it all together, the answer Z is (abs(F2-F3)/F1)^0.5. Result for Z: 0.347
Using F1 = 0.068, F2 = 0.081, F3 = 0.089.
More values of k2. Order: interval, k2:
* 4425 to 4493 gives 14.4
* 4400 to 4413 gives 13.1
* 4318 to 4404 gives 12.5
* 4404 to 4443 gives 14.3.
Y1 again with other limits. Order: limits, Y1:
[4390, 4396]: 10.8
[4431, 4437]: 11.7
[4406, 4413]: 11.0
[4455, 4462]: 11.2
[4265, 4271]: 10.2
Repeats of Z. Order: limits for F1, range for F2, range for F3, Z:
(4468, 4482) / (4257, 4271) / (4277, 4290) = 0.329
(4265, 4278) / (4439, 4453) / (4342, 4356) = 0.220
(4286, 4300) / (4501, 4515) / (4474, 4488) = 0.248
